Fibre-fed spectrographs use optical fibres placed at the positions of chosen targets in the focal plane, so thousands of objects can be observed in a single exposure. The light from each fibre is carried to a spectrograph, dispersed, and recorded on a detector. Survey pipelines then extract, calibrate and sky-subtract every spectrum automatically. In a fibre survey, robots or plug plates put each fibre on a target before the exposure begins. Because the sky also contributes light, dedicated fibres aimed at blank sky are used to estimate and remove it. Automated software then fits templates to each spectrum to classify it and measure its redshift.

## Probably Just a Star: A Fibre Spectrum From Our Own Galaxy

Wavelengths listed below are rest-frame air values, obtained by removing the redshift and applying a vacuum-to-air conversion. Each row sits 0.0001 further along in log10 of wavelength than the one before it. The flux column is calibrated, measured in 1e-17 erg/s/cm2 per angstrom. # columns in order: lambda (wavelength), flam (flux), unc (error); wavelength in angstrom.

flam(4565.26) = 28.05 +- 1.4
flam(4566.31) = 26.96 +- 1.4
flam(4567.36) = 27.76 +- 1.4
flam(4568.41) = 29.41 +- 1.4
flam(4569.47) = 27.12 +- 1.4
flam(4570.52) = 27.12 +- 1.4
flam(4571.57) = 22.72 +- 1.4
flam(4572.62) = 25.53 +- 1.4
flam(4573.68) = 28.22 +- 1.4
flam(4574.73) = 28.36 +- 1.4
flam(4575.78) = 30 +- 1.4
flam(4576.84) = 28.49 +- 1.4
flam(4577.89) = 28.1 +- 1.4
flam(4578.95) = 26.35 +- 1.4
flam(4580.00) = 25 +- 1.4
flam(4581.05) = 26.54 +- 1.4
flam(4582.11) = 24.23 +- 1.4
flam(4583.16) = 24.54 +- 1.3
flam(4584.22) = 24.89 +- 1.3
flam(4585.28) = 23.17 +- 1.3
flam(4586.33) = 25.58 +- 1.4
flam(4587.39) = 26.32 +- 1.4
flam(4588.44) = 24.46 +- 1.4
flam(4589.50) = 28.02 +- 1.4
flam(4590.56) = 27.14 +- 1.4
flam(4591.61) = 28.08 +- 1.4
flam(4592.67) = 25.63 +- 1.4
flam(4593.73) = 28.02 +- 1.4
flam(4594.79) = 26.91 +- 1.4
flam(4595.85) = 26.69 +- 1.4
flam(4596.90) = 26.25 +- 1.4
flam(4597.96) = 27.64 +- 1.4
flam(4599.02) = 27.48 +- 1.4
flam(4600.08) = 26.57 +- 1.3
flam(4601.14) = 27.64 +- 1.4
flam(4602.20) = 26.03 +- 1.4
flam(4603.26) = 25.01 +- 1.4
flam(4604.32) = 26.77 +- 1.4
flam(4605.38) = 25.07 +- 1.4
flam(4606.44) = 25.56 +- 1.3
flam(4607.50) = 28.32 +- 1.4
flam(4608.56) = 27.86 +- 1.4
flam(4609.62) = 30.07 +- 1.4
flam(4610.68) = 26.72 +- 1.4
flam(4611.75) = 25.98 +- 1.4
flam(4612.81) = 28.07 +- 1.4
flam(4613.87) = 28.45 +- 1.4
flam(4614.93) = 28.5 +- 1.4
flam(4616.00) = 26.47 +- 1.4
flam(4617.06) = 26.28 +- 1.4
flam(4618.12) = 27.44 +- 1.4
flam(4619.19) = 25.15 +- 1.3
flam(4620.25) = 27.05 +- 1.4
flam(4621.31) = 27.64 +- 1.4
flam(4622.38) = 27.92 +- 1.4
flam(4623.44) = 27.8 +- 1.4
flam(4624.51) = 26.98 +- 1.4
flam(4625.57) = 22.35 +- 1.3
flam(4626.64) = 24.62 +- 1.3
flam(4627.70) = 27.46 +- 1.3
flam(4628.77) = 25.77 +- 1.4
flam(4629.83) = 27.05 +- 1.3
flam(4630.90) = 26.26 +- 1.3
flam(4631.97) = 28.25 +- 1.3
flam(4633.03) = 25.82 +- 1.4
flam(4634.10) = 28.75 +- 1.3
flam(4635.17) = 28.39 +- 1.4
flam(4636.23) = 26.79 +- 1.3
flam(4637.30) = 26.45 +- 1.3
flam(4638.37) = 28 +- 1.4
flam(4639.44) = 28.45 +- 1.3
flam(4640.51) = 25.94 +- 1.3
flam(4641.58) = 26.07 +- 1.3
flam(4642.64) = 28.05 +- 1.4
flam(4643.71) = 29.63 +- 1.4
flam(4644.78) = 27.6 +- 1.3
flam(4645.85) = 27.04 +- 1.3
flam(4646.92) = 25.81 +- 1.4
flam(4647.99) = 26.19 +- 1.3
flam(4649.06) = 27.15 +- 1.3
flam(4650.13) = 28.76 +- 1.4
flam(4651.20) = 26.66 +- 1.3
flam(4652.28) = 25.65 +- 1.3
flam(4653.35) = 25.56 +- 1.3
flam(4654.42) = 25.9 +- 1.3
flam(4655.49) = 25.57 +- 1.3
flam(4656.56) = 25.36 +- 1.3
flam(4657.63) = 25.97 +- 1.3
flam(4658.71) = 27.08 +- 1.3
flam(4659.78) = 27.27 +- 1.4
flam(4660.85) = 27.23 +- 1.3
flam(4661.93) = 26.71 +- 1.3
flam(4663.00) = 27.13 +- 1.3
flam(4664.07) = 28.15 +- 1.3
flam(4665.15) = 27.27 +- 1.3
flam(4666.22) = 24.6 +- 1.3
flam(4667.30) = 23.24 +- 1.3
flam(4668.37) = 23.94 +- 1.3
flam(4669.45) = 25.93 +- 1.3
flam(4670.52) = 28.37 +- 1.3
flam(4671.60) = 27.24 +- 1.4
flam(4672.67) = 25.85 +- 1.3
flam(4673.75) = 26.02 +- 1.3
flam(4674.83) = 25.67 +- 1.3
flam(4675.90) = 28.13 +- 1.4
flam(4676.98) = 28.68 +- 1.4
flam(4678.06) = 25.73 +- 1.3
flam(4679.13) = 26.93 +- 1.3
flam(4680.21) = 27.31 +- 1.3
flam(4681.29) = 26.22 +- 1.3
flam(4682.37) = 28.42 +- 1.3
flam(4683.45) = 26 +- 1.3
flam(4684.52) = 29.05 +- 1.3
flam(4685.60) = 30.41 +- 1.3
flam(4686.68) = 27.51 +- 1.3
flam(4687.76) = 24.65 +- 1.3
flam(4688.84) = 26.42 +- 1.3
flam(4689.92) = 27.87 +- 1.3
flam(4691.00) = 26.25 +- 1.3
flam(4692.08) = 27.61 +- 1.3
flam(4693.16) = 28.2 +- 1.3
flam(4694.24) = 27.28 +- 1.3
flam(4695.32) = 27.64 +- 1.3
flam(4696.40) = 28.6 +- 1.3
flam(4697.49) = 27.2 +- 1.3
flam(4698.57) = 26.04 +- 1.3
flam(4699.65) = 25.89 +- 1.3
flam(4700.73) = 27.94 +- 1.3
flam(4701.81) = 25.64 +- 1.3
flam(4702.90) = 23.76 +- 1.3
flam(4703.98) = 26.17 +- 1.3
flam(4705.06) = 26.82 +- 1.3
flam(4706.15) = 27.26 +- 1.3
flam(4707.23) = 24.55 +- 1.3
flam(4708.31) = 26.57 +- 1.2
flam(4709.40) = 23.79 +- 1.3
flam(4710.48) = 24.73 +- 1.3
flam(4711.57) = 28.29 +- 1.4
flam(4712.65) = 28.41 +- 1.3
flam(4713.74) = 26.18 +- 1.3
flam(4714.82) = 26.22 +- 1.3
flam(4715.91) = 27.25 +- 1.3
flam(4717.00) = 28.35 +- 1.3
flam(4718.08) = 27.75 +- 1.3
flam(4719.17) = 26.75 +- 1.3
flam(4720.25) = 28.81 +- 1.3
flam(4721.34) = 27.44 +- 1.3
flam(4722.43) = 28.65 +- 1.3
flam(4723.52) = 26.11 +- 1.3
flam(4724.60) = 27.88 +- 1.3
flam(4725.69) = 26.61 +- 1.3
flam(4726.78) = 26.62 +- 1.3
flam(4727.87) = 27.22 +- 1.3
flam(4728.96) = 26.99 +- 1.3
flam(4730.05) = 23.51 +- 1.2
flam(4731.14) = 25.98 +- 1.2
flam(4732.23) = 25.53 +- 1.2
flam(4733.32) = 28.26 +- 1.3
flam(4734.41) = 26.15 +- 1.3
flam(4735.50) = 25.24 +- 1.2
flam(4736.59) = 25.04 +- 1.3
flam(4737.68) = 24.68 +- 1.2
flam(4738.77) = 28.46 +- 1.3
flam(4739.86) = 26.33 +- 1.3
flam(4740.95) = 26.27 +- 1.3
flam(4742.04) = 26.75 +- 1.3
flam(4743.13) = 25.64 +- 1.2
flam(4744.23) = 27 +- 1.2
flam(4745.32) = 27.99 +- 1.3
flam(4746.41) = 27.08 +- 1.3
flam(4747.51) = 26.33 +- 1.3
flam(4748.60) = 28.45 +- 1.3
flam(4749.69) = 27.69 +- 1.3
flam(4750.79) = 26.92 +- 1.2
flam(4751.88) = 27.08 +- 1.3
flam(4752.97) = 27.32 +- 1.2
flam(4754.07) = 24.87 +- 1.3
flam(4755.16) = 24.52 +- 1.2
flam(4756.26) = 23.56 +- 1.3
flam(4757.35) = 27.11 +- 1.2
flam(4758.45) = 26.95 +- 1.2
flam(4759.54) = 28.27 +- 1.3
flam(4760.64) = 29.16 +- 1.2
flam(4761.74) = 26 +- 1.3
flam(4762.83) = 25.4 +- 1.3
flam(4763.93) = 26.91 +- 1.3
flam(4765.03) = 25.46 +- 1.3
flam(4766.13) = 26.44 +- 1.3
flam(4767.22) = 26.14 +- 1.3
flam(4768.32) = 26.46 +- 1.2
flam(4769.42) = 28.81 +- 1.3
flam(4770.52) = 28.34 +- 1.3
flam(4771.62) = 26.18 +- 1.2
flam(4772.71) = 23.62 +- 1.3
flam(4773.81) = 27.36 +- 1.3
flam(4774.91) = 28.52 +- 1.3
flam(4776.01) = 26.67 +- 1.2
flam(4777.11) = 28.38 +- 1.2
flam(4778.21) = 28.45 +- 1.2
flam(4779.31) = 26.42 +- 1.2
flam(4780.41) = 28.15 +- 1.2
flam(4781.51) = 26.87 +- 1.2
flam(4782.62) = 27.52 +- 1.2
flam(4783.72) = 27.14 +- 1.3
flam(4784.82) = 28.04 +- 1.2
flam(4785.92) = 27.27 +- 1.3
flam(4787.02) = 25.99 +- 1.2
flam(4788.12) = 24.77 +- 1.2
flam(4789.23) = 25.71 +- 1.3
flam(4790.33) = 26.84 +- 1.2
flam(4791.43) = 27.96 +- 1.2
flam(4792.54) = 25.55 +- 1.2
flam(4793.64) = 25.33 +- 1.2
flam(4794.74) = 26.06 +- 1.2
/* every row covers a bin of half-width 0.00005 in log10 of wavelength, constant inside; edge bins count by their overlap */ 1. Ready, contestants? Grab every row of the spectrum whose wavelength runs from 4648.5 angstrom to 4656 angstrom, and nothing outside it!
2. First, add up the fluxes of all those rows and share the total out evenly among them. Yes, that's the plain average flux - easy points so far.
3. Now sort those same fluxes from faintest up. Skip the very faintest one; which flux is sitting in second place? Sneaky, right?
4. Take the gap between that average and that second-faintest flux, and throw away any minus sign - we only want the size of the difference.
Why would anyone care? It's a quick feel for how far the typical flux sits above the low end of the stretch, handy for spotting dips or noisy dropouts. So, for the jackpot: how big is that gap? 0.89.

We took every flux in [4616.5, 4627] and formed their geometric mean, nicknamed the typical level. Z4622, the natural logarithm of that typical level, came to 3.27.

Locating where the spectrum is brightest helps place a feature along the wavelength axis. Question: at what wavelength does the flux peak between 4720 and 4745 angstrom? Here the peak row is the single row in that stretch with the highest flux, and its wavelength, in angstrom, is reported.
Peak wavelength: 4720.25 angstrom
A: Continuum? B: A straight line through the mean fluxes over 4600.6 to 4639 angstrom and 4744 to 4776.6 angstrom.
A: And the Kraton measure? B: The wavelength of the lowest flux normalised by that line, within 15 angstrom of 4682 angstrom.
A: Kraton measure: 4667.30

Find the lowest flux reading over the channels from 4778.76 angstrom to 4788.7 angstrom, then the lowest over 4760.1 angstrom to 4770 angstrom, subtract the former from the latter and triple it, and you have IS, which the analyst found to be 1.9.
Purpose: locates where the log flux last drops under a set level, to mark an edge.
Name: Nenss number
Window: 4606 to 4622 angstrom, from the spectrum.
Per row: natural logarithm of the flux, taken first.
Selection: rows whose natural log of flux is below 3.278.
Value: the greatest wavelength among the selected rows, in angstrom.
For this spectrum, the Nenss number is 4619.19 angstrom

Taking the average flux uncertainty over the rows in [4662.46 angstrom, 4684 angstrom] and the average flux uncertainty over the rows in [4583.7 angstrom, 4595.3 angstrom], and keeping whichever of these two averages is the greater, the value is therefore 1.382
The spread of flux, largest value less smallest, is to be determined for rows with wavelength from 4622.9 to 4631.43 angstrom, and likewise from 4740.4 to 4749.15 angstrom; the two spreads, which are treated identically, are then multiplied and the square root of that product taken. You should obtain 3.91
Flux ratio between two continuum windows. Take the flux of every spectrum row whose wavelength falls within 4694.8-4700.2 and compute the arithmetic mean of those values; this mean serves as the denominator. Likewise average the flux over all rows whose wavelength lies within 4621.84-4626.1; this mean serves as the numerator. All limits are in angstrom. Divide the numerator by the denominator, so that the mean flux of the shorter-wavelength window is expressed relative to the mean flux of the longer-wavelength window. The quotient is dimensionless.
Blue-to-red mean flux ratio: 0.97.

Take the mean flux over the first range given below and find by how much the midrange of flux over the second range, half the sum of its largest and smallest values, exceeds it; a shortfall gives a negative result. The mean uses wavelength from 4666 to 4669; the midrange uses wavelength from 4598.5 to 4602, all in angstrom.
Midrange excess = 3.2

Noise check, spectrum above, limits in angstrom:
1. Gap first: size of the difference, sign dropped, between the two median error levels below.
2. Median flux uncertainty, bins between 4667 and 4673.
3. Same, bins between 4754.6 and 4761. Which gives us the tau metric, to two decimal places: 0.10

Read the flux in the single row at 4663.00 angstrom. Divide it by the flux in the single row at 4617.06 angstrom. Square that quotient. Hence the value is 1.07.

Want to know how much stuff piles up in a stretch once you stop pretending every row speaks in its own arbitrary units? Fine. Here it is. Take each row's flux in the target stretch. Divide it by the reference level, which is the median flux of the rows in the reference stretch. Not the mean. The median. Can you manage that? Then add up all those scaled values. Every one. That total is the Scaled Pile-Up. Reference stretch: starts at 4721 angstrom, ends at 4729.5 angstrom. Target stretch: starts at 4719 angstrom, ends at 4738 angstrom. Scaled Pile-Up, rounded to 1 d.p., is 17.6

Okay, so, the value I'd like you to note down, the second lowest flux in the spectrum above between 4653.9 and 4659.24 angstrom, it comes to 25.57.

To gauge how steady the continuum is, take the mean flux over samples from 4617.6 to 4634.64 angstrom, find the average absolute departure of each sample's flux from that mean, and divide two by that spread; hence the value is 1.6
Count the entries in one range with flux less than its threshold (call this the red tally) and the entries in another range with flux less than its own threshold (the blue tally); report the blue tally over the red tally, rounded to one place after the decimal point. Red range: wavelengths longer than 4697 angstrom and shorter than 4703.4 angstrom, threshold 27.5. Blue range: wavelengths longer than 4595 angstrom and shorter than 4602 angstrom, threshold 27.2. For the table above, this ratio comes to 0.6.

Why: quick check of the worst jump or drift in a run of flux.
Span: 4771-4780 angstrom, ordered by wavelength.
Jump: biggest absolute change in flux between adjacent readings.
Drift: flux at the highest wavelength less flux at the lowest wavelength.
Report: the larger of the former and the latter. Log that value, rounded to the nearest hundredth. 3.74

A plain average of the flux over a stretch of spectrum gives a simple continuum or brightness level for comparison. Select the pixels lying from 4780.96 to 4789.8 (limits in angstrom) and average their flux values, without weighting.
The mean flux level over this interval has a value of 26.7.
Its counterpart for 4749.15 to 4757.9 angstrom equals 26.1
